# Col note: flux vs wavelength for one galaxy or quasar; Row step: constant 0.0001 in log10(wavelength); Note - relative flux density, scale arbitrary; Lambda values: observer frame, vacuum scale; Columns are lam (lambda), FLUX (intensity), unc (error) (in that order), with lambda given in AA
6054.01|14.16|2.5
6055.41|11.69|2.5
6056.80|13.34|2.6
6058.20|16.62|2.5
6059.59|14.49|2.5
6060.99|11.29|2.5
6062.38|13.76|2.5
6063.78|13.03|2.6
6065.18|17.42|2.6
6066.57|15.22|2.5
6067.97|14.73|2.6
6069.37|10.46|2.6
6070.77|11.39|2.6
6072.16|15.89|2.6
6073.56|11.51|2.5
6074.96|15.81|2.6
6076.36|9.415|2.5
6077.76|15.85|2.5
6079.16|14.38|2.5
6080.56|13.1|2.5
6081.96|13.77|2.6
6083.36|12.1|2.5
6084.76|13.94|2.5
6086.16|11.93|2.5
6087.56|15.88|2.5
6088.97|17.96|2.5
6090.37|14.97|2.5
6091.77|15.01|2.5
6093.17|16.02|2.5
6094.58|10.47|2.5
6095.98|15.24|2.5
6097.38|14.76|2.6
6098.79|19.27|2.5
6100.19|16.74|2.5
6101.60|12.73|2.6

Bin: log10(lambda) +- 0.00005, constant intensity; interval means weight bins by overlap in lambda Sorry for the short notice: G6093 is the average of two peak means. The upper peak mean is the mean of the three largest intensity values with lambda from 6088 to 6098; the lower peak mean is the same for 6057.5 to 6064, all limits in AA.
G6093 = 15.7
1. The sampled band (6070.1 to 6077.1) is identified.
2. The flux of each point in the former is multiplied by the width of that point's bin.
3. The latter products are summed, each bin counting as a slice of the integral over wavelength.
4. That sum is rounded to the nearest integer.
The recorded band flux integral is 90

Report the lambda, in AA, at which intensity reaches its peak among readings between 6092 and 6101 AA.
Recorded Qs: 6098.79 AA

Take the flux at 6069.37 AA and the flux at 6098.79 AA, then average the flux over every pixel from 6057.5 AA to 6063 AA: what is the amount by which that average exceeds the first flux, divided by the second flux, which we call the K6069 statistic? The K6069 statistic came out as 0.19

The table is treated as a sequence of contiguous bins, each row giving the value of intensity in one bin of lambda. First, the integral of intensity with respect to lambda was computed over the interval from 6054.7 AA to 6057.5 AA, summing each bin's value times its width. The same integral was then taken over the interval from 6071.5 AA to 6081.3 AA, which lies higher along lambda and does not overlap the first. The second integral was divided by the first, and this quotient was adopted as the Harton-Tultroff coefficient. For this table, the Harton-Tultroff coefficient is 3.8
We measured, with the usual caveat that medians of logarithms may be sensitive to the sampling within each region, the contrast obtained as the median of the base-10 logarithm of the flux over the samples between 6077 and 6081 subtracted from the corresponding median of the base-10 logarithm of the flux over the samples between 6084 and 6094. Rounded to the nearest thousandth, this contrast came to 0.019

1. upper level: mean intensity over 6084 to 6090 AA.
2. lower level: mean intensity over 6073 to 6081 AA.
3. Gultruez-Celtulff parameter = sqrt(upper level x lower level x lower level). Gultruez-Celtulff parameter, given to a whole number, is 52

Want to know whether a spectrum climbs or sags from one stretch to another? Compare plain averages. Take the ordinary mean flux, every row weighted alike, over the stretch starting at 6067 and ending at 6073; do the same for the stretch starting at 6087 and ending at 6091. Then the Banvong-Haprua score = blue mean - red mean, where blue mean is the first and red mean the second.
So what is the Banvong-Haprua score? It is -3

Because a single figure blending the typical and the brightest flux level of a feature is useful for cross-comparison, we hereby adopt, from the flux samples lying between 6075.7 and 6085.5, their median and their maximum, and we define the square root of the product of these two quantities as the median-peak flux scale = 14.8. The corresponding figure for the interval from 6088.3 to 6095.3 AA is 16.4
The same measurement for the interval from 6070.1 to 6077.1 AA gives 13.5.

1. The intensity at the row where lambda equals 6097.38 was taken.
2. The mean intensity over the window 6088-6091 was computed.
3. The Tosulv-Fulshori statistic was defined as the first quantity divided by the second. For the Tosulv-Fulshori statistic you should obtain 0.90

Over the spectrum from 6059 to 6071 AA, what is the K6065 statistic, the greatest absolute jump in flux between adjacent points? 4.4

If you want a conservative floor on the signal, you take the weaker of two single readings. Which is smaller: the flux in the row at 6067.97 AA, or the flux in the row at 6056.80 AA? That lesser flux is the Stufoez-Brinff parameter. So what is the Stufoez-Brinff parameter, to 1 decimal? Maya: 13.3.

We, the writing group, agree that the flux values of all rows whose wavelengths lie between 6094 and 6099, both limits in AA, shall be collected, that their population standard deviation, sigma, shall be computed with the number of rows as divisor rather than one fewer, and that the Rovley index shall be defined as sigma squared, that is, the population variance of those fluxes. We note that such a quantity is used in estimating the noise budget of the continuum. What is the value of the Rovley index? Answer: 10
